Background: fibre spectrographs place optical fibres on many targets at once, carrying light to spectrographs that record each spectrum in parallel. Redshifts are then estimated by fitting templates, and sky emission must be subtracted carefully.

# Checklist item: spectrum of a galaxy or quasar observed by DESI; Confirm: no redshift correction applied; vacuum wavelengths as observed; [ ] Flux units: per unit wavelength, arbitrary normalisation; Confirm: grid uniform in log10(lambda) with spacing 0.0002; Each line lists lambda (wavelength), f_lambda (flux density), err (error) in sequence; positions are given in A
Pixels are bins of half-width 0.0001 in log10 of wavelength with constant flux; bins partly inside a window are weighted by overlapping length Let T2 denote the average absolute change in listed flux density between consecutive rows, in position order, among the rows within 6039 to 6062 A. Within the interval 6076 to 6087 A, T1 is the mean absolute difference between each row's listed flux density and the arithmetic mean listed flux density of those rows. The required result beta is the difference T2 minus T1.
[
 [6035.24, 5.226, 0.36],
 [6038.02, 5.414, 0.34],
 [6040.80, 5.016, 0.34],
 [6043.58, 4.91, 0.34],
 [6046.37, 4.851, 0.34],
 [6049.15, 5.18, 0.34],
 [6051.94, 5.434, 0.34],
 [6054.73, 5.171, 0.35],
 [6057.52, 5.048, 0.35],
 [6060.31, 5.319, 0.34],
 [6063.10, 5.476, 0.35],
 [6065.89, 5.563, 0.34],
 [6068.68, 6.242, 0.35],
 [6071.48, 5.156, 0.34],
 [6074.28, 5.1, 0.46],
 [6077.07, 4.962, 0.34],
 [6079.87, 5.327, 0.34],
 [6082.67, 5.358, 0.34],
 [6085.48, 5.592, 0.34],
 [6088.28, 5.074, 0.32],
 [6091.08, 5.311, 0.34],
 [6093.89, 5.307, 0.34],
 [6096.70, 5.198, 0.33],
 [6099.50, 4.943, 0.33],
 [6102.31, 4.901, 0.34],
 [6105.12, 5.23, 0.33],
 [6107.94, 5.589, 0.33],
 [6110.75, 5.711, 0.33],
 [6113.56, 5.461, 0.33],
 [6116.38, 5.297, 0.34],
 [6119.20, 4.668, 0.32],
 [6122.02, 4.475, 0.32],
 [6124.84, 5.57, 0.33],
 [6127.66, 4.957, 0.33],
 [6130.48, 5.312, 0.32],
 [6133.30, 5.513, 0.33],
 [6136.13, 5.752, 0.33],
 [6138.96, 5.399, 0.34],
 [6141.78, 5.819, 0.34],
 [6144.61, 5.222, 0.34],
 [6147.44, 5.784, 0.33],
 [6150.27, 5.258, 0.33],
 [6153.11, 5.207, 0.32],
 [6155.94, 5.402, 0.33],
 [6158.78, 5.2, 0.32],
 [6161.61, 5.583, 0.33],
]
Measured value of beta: 0.03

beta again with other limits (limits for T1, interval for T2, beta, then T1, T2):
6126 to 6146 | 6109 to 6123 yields 0.08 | 0.23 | 0.31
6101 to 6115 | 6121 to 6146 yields 0.23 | 0.25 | 0.48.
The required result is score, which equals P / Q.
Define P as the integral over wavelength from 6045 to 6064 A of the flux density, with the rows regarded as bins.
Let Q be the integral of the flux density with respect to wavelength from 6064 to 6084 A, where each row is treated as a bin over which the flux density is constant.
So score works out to 0.92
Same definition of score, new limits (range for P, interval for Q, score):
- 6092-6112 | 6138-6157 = 1.02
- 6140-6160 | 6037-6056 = 1.11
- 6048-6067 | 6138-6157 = 0.98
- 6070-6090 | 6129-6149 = 0.94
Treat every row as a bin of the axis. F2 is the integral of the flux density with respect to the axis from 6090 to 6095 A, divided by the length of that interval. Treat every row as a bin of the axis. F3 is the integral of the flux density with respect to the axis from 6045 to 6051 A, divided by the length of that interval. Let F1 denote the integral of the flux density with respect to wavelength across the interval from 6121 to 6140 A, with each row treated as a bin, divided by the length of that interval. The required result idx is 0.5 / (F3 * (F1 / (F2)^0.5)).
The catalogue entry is 0.0431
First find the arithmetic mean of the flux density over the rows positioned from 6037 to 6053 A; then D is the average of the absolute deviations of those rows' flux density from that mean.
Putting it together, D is 0.21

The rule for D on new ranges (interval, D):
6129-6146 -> 0.19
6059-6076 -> 0.28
